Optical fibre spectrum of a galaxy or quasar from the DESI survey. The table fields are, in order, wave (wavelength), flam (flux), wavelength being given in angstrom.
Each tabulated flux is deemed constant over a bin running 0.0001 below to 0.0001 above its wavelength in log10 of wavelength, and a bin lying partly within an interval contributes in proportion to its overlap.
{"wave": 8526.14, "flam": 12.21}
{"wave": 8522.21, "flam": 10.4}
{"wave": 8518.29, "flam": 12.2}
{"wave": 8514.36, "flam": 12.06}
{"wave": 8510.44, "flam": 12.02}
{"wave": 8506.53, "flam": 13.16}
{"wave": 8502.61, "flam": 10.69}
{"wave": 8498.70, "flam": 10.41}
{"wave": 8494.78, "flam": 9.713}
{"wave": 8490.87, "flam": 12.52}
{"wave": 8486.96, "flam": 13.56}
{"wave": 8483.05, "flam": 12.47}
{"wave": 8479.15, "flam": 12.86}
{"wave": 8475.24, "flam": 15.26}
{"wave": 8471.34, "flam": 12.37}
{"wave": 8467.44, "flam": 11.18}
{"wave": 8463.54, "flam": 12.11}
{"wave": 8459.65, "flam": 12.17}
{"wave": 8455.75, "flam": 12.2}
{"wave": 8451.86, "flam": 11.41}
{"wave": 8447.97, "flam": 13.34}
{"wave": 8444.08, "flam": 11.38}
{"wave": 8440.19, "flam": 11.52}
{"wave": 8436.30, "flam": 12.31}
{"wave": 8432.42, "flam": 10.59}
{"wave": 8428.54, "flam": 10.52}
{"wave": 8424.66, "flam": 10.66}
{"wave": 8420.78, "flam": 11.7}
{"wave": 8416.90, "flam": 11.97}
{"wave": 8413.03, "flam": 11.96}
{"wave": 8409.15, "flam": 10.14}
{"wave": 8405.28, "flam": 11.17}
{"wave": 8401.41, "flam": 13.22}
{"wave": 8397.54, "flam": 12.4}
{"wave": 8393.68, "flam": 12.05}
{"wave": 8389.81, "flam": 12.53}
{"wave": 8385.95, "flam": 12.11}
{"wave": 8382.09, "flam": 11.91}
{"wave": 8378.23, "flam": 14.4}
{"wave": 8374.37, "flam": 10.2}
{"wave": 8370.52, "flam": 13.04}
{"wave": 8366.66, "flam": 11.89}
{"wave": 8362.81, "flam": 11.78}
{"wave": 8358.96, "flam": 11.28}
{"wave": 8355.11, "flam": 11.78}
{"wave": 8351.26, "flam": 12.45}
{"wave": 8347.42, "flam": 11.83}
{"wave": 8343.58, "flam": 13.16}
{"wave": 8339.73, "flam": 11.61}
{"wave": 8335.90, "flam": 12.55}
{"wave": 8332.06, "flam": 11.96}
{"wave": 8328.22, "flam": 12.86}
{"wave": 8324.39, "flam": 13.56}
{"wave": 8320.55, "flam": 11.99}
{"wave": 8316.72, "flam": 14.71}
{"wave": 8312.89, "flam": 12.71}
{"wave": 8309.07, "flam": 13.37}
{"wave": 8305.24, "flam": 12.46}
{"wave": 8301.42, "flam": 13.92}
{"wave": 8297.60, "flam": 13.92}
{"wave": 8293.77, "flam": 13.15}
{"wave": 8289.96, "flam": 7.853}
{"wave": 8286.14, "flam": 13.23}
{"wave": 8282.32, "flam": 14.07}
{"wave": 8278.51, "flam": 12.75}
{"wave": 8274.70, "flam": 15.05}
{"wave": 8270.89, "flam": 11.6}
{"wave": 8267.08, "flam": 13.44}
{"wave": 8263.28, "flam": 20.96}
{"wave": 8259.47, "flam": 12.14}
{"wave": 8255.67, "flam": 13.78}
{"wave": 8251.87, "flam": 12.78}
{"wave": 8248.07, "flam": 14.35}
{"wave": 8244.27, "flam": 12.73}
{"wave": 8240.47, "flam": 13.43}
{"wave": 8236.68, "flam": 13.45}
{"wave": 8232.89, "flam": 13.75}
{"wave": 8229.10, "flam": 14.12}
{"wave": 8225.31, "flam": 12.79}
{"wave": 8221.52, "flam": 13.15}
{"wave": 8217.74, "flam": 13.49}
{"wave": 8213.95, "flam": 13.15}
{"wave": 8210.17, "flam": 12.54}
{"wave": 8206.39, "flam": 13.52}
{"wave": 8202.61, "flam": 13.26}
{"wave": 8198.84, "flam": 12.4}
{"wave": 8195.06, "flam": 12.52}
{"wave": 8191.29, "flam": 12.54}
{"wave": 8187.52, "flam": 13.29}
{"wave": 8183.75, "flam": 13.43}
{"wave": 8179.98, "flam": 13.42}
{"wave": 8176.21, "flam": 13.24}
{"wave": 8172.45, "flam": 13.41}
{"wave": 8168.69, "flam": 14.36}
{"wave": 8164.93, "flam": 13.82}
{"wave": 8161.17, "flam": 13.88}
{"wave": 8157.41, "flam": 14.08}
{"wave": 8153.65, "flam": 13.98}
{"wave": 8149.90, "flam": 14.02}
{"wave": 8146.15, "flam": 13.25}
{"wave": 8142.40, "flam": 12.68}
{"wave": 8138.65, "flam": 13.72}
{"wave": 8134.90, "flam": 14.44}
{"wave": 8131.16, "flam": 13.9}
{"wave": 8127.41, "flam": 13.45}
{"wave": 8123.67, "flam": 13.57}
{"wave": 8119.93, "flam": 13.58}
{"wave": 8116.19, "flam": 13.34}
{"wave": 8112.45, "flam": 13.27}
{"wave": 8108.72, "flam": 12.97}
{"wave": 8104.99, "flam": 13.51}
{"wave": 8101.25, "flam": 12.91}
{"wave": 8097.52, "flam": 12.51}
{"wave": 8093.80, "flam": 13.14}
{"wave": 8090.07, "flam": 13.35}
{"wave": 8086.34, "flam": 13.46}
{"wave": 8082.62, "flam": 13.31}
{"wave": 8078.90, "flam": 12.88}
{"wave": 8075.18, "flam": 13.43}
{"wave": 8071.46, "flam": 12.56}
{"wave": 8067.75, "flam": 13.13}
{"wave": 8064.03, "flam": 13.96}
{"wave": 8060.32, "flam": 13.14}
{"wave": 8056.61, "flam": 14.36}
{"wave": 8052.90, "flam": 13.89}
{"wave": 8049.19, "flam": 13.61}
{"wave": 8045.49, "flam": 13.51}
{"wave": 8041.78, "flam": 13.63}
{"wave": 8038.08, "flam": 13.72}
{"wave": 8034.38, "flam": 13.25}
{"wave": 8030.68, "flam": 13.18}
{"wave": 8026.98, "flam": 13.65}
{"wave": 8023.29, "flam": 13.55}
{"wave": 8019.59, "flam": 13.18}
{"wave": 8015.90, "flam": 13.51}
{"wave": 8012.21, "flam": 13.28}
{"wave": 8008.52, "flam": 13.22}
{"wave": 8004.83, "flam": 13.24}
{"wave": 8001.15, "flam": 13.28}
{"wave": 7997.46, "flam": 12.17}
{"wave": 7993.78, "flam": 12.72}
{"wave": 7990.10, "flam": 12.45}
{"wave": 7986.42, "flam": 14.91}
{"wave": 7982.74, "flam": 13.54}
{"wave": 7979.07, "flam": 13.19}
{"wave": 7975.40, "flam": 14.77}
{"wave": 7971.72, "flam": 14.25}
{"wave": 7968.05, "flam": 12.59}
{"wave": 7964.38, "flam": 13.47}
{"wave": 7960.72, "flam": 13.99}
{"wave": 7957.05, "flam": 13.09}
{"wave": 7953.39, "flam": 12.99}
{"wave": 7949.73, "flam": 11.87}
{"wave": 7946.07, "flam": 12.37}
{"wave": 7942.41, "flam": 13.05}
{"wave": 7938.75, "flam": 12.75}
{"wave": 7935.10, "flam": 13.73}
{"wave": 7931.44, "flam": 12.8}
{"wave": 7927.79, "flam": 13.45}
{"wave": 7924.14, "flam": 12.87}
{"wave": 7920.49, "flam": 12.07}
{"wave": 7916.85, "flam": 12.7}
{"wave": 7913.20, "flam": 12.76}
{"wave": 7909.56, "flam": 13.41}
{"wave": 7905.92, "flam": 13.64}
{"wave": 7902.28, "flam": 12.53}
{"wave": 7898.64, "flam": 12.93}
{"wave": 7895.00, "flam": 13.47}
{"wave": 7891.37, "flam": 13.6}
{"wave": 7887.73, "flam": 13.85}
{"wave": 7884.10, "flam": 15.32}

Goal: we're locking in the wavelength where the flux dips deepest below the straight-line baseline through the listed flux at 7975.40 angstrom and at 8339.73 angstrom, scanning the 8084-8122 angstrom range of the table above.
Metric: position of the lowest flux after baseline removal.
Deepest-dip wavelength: 8097.52 angstrom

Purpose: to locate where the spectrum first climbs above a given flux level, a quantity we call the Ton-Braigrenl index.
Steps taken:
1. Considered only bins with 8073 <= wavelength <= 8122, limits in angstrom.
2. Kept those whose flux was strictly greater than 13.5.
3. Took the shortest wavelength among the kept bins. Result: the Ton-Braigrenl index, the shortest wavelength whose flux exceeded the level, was 8104.99 angstrom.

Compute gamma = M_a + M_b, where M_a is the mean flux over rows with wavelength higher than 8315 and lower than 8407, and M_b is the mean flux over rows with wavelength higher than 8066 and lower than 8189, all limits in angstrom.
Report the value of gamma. 25.8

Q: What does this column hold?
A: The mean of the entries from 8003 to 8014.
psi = 13.2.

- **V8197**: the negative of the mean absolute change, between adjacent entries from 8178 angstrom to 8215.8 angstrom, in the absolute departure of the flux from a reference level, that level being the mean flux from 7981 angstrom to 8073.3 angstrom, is -0.35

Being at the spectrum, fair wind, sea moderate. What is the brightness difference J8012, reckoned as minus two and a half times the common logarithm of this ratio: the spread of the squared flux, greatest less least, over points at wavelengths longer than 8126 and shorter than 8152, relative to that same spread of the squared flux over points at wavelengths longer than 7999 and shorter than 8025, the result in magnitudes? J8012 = -1.71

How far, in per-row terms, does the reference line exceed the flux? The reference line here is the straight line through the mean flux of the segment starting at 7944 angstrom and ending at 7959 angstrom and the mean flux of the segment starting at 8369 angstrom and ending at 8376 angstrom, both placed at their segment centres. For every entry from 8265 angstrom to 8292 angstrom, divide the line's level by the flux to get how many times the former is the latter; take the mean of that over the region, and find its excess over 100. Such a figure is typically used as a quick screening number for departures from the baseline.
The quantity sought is -99.02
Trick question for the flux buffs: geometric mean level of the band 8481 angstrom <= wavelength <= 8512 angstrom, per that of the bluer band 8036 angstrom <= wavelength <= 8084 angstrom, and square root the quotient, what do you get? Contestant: 0.934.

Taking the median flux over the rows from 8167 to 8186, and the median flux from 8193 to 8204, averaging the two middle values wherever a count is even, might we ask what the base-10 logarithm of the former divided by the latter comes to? 0.030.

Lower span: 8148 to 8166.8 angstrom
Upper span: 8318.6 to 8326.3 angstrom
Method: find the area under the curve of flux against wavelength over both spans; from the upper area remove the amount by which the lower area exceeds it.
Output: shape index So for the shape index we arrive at -66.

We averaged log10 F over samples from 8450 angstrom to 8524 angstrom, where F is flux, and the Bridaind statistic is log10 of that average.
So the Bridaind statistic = 0.033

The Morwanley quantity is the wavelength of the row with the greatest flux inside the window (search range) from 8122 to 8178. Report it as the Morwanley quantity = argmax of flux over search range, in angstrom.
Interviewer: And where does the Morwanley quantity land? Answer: 8134.90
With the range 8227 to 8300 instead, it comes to 8263.28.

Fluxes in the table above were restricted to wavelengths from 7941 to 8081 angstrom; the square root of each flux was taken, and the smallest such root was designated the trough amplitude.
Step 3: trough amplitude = 3.45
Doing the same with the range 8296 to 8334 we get 3.46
